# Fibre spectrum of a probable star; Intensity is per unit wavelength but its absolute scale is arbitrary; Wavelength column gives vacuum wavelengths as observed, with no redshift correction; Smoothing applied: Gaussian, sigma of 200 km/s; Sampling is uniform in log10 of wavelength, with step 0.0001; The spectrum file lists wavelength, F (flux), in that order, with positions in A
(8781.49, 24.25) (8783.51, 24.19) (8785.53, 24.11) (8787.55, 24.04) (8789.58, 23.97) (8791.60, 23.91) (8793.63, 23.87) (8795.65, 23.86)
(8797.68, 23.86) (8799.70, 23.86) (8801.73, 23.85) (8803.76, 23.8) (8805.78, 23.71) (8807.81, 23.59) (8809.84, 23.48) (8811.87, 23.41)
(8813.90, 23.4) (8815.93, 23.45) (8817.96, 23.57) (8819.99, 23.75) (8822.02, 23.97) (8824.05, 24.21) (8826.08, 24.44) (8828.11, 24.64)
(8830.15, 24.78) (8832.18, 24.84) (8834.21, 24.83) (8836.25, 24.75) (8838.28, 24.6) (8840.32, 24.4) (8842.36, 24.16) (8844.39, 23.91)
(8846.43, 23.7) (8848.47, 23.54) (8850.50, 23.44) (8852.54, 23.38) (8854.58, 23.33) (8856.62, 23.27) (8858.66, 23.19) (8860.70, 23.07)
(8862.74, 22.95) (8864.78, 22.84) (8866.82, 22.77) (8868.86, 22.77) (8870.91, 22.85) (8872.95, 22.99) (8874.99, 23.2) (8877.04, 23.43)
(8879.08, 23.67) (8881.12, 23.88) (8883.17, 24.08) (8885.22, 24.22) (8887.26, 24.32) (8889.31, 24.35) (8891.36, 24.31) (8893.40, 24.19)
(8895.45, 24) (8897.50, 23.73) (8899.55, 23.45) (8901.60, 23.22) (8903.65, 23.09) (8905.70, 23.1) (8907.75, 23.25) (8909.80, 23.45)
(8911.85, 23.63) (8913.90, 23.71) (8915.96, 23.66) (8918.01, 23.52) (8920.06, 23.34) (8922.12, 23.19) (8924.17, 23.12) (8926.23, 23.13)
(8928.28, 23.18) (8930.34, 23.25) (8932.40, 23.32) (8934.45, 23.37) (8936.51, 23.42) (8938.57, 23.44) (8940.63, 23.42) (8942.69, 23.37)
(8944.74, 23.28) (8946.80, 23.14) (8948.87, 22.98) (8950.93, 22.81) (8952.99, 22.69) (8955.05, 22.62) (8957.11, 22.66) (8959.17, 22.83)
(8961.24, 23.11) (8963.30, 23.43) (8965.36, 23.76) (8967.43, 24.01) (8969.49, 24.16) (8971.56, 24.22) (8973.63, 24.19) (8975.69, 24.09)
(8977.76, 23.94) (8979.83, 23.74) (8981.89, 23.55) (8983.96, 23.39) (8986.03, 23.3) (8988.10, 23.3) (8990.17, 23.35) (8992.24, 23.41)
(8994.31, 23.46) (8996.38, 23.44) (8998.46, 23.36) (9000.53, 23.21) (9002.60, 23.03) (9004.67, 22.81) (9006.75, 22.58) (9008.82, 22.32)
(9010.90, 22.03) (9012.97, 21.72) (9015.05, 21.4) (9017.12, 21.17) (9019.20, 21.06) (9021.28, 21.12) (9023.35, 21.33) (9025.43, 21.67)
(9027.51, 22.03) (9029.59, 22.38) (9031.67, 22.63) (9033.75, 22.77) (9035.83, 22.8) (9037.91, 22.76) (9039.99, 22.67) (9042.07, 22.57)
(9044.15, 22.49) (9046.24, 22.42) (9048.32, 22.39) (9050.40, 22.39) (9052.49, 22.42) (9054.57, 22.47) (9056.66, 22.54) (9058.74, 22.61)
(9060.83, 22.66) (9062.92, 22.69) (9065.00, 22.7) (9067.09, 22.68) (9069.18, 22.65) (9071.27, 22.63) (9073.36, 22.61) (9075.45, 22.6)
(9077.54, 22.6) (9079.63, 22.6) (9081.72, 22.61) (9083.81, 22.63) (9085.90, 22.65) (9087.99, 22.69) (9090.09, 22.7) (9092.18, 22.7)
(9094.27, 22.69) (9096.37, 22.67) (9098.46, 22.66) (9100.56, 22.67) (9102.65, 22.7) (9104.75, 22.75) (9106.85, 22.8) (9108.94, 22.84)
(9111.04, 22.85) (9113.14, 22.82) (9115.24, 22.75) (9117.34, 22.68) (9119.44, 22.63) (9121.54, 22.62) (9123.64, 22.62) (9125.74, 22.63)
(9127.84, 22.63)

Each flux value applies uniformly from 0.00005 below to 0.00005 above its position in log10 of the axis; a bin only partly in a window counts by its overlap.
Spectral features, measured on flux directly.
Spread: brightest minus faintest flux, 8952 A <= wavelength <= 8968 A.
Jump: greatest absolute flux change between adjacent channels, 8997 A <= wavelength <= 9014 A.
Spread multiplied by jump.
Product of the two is 0.43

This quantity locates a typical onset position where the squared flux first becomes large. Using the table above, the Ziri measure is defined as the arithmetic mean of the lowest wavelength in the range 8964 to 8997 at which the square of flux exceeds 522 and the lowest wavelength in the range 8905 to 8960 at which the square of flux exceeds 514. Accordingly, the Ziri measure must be 8935.5 A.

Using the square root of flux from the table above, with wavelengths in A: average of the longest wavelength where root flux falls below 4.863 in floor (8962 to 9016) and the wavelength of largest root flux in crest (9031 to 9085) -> 9025.4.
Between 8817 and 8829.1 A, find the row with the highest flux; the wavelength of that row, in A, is 8828.11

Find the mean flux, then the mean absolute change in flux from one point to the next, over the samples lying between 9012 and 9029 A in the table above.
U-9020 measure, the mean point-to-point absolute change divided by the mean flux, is 0.011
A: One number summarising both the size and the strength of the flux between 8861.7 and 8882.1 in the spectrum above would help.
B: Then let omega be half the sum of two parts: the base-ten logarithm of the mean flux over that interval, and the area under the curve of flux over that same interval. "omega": 237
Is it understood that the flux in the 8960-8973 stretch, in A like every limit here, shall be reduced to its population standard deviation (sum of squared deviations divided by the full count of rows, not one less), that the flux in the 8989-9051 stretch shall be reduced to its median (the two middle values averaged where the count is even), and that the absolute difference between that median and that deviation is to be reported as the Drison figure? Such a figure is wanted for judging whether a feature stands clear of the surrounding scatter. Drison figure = 22.1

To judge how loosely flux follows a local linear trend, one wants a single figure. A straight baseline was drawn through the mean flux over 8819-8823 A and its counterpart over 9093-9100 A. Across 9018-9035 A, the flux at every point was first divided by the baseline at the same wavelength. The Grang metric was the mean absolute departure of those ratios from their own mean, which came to 0.026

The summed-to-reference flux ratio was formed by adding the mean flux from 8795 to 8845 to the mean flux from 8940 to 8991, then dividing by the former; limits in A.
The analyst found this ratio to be 1.97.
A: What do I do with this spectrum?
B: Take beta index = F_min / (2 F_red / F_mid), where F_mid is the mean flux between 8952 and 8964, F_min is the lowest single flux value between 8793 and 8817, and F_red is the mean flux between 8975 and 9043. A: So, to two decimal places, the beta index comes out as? 11.81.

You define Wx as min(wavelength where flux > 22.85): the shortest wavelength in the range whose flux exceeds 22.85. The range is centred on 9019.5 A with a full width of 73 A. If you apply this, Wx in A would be 8983.96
